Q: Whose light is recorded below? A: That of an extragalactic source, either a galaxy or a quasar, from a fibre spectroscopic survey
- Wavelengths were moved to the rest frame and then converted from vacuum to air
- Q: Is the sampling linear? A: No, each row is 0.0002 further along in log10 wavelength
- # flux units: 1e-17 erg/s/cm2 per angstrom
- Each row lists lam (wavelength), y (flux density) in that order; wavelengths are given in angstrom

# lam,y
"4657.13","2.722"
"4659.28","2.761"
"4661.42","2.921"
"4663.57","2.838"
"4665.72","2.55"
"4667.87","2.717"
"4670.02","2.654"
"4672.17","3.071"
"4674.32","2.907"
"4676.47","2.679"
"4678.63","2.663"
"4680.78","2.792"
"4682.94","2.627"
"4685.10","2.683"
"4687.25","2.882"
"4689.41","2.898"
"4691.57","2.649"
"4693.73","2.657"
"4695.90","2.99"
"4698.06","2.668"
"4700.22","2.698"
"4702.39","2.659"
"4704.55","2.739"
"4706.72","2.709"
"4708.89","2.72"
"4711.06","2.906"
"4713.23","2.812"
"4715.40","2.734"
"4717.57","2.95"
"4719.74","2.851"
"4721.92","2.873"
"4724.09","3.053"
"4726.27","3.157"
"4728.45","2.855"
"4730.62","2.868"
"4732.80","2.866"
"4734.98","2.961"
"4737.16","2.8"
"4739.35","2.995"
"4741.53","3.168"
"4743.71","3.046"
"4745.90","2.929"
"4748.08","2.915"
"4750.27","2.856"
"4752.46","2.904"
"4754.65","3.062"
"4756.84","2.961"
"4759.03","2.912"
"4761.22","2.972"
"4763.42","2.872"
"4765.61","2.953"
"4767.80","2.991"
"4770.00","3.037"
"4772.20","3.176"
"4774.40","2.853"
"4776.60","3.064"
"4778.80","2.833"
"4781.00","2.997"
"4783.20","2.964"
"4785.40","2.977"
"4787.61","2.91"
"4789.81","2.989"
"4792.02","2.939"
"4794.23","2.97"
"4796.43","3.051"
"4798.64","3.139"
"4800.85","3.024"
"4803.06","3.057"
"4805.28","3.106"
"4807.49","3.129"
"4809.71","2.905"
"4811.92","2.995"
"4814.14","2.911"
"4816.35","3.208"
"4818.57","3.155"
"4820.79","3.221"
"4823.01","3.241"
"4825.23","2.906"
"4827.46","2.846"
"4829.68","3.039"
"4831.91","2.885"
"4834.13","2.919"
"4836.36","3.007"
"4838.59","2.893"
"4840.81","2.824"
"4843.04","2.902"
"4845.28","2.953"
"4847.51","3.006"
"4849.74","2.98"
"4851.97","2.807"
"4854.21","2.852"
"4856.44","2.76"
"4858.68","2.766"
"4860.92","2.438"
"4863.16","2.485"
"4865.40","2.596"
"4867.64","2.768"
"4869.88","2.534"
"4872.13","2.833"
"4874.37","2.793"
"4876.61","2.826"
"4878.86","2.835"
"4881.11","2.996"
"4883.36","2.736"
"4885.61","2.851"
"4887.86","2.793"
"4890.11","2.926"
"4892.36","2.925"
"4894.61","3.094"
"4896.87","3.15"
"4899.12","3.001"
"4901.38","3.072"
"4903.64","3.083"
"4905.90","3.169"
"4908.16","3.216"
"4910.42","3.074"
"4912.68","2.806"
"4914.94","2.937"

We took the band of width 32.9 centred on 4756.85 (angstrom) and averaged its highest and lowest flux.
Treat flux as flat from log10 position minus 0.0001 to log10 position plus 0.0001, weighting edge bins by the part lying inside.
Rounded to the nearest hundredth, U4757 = 3.02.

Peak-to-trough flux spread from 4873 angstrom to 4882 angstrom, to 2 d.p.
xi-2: 0.20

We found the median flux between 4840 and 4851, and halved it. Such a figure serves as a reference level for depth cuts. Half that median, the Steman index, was 1.48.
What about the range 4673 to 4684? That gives 1.34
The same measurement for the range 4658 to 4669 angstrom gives 1.38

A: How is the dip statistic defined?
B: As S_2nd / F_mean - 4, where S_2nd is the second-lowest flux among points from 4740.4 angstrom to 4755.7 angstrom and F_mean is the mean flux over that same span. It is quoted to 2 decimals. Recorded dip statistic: -3.03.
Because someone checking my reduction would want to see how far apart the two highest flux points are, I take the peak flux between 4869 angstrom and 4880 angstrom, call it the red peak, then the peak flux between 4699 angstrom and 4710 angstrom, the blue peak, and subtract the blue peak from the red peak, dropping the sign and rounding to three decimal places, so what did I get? 0.096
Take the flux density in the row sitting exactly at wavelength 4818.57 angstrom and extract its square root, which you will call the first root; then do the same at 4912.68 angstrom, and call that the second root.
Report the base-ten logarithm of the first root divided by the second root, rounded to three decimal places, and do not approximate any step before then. 0.025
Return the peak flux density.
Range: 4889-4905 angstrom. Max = 3.15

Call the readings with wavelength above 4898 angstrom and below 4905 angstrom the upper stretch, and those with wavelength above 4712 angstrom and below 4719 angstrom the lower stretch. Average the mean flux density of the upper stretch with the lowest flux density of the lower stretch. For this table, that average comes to 2.89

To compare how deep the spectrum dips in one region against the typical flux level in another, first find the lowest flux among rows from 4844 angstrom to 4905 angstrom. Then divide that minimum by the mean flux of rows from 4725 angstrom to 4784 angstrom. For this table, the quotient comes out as 0.82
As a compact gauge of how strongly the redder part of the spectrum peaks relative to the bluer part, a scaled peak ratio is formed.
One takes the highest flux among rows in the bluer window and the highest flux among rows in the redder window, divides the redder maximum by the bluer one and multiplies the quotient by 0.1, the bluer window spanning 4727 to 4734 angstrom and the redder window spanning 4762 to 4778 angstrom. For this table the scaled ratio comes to 0.111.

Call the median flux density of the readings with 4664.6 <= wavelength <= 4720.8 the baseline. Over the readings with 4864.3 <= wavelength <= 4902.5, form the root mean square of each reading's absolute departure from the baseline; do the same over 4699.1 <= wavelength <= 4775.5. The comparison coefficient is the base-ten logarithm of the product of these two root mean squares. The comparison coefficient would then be -1.30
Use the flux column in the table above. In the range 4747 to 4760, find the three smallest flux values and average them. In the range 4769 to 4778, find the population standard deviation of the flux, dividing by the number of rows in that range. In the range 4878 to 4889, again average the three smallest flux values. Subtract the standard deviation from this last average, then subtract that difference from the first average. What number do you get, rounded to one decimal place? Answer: 0.2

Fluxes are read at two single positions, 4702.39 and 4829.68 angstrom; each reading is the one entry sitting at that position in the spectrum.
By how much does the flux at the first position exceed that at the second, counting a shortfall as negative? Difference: -0.38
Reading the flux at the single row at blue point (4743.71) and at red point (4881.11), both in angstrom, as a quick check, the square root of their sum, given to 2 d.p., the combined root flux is 2.46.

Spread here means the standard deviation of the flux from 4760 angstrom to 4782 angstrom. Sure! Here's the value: 0.10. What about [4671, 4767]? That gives 0.14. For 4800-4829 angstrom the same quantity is 0.13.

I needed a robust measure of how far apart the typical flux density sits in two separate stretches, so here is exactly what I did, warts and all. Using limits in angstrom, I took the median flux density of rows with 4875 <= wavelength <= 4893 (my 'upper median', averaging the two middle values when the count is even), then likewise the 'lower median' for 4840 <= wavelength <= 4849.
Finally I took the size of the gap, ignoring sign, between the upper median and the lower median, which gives 0.08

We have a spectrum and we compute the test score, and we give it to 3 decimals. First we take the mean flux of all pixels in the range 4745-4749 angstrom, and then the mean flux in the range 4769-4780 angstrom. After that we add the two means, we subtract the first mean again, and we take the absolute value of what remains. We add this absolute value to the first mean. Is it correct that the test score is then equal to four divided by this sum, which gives 0.676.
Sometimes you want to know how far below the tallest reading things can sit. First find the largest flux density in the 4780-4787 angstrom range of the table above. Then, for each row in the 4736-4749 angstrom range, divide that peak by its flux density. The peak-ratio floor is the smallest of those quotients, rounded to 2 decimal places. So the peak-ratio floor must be 0.95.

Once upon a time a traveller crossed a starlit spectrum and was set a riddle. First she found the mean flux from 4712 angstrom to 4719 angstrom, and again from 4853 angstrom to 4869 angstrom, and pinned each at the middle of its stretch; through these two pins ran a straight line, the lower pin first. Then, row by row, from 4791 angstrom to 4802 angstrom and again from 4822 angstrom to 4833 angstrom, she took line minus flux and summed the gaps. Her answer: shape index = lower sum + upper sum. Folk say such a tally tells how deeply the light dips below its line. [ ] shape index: -2.8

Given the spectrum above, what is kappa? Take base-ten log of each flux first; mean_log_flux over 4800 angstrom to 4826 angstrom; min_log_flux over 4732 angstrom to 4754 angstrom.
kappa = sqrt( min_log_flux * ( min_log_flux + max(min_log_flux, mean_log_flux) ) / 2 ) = 0.457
